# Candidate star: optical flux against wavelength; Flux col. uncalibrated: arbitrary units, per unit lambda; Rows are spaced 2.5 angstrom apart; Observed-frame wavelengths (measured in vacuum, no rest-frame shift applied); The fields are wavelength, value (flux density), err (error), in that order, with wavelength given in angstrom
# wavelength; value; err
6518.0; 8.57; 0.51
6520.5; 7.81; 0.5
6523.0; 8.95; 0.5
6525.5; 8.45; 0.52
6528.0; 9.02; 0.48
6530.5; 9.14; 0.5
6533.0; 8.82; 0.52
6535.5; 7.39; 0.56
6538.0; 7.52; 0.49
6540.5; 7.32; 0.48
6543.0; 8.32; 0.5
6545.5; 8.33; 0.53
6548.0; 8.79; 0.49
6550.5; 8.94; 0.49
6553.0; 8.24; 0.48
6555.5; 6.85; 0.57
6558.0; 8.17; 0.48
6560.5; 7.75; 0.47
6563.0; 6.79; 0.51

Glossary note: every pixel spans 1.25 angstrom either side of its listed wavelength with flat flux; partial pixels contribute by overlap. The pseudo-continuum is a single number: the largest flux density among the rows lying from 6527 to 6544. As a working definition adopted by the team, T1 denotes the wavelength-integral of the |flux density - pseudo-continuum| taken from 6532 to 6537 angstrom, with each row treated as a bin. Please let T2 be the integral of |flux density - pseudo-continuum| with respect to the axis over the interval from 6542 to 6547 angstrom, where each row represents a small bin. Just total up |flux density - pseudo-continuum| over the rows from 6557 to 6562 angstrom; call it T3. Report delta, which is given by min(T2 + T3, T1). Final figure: 5.5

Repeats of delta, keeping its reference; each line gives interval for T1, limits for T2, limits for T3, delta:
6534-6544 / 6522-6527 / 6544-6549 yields 3.3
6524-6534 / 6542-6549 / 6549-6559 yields 2.8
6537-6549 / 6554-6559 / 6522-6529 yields 9.1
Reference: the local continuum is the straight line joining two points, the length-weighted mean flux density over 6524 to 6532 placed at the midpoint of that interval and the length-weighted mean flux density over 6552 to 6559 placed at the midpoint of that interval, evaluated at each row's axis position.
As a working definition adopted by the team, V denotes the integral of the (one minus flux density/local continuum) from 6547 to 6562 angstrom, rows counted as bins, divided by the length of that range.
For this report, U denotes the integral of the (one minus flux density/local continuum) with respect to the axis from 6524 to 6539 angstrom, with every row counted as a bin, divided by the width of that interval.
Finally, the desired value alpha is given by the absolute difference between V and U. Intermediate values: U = 0.04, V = -0.04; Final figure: 0.078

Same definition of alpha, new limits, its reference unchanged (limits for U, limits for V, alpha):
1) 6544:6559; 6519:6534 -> 0.068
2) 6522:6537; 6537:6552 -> 0.030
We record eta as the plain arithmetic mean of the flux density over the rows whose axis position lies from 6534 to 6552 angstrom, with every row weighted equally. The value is 8.1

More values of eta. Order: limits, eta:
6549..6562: 8.0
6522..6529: 8.8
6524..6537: 8.6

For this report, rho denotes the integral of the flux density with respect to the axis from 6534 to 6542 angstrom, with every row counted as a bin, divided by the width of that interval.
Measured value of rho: 7.5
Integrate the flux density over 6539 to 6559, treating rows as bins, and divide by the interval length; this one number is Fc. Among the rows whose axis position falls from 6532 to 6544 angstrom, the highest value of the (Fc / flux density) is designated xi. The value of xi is 1.11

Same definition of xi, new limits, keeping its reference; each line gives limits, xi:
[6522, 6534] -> 0.96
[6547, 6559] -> 1.18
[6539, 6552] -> 1.11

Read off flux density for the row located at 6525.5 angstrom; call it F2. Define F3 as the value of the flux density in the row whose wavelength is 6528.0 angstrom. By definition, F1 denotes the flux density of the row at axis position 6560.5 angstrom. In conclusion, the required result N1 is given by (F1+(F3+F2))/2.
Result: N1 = 12.61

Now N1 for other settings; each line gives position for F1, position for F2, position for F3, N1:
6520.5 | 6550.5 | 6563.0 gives 11.77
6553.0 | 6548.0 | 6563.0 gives 11.91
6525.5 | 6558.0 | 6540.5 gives 11.97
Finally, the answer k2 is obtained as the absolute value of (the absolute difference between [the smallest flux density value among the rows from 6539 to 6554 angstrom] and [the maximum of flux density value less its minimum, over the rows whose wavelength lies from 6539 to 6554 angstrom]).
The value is 5.70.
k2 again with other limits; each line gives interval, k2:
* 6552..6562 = 5.46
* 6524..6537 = 5.64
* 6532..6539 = 5.96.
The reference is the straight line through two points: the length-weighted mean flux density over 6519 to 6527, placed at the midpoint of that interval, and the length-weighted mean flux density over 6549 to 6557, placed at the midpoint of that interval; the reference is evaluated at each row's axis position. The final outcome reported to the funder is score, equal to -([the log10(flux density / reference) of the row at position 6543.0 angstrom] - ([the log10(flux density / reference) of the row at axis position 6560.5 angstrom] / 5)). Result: -0.010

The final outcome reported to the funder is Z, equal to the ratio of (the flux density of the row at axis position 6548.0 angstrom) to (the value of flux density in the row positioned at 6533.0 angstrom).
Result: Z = 1.00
